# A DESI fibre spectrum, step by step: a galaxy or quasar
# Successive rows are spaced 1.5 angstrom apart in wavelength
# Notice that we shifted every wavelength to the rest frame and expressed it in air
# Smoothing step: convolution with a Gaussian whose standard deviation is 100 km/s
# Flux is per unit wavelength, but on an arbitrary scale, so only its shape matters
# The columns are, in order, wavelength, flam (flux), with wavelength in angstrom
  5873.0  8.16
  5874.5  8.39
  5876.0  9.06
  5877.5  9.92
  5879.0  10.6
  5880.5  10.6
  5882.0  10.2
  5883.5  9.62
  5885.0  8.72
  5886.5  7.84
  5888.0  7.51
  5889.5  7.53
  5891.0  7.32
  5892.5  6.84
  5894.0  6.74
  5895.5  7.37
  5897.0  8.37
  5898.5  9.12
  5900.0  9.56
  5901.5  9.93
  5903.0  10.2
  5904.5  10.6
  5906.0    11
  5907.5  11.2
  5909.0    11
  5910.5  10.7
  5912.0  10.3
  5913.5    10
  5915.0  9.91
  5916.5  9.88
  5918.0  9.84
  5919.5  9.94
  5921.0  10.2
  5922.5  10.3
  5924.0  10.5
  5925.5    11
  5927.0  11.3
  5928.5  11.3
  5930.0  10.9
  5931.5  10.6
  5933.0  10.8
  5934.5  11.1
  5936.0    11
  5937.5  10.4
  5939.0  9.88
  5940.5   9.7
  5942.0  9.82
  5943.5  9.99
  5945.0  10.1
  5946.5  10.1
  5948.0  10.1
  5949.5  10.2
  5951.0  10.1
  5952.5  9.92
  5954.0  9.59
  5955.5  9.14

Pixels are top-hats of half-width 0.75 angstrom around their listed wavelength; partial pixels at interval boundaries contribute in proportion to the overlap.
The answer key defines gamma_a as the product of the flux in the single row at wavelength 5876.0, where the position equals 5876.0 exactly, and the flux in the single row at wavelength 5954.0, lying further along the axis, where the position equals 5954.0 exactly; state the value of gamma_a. 87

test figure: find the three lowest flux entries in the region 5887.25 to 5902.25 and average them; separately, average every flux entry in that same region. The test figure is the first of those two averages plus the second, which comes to 15.0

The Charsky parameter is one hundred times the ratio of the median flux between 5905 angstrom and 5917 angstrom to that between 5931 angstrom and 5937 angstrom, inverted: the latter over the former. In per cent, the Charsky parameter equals 104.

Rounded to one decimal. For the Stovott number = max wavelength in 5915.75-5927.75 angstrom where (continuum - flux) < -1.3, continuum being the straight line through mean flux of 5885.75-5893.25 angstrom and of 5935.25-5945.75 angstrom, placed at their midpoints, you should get 5927.0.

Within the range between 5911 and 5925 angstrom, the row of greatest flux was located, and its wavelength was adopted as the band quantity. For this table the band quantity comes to 5924.0 angstrom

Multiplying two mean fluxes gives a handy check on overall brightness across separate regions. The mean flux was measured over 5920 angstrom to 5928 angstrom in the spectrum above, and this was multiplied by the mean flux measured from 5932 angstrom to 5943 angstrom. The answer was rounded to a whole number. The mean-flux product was 111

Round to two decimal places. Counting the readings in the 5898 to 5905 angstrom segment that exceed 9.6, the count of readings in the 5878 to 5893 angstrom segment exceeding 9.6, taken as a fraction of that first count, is 1.33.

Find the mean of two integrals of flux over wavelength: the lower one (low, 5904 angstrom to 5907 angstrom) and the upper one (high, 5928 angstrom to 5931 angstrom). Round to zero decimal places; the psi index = 33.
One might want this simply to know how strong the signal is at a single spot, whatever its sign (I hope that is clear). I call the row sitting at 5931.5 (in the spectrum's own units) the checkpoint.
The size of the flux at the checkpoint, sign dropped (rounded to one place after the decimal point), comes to 10.6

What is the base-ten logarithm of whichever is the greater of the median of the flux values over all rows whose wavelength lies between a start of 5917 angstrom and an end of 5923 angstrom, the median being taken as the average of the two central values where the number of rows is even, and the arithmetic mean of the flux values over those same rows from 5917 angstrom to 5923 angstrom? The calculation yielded 1.00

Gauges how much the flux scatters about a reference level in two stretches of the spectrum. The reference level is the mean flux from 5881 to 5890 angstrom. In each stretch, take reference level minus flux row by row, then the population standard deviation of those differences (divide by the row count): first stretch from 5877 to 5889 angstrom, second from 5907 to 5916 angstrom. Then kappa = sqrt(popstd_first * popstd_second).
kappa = 0.74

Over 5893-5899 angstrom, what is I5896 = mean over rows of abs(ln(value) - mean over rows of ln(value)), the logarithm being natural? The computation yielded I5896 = 0.107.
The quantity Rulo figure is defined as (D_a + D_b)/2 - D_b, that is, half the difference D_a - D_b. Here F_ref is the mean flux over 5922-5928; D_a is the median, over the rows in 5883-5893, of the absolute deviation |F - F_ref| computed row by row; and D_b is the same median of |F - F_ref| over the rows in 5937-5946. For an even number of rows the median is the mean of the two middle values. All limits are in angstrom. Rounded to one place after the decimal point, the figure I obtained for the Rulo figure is 1.2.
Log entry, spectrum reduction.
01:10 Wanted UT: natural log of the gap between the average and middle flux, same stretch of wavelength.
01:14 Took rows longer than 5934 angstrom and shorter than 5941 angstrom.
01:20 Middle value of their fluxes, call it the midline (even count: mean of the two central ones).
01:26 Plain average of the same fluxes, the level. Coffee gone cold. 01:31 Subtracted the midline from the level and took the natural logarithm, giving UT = -4.1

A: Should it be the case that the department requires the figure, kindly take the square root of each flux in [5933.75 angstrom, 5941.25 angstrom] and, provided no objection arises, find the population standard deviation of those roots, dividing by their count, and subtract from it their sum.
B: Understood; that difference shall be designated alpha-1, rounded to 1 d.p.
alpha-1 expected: -16.0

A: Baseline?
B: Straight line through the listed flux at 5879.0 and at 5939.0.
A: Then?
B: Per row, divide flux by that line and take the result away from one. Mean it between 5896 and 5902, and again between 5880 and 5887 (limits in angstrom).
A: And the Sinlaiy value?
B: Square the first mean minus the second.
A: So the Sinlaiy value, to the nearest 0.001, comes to 0.000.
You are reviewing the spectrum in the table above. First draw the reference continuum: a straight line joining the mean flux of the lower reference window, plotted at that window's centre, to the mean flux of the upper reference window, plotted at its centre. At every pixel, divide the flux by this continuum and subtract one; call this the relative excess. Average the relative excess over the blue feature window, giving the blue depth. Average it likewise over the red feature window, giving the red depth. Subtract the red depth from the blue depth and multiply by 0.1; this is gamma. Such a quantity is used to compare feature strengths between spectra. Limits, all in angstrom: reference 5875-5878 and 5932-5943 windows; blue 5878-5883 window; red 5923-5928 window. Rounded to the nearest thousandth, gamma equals 0.003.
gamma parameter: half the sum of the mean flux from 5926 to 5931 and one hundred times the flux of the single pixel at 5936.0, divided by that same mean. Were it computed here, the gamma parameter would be 50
